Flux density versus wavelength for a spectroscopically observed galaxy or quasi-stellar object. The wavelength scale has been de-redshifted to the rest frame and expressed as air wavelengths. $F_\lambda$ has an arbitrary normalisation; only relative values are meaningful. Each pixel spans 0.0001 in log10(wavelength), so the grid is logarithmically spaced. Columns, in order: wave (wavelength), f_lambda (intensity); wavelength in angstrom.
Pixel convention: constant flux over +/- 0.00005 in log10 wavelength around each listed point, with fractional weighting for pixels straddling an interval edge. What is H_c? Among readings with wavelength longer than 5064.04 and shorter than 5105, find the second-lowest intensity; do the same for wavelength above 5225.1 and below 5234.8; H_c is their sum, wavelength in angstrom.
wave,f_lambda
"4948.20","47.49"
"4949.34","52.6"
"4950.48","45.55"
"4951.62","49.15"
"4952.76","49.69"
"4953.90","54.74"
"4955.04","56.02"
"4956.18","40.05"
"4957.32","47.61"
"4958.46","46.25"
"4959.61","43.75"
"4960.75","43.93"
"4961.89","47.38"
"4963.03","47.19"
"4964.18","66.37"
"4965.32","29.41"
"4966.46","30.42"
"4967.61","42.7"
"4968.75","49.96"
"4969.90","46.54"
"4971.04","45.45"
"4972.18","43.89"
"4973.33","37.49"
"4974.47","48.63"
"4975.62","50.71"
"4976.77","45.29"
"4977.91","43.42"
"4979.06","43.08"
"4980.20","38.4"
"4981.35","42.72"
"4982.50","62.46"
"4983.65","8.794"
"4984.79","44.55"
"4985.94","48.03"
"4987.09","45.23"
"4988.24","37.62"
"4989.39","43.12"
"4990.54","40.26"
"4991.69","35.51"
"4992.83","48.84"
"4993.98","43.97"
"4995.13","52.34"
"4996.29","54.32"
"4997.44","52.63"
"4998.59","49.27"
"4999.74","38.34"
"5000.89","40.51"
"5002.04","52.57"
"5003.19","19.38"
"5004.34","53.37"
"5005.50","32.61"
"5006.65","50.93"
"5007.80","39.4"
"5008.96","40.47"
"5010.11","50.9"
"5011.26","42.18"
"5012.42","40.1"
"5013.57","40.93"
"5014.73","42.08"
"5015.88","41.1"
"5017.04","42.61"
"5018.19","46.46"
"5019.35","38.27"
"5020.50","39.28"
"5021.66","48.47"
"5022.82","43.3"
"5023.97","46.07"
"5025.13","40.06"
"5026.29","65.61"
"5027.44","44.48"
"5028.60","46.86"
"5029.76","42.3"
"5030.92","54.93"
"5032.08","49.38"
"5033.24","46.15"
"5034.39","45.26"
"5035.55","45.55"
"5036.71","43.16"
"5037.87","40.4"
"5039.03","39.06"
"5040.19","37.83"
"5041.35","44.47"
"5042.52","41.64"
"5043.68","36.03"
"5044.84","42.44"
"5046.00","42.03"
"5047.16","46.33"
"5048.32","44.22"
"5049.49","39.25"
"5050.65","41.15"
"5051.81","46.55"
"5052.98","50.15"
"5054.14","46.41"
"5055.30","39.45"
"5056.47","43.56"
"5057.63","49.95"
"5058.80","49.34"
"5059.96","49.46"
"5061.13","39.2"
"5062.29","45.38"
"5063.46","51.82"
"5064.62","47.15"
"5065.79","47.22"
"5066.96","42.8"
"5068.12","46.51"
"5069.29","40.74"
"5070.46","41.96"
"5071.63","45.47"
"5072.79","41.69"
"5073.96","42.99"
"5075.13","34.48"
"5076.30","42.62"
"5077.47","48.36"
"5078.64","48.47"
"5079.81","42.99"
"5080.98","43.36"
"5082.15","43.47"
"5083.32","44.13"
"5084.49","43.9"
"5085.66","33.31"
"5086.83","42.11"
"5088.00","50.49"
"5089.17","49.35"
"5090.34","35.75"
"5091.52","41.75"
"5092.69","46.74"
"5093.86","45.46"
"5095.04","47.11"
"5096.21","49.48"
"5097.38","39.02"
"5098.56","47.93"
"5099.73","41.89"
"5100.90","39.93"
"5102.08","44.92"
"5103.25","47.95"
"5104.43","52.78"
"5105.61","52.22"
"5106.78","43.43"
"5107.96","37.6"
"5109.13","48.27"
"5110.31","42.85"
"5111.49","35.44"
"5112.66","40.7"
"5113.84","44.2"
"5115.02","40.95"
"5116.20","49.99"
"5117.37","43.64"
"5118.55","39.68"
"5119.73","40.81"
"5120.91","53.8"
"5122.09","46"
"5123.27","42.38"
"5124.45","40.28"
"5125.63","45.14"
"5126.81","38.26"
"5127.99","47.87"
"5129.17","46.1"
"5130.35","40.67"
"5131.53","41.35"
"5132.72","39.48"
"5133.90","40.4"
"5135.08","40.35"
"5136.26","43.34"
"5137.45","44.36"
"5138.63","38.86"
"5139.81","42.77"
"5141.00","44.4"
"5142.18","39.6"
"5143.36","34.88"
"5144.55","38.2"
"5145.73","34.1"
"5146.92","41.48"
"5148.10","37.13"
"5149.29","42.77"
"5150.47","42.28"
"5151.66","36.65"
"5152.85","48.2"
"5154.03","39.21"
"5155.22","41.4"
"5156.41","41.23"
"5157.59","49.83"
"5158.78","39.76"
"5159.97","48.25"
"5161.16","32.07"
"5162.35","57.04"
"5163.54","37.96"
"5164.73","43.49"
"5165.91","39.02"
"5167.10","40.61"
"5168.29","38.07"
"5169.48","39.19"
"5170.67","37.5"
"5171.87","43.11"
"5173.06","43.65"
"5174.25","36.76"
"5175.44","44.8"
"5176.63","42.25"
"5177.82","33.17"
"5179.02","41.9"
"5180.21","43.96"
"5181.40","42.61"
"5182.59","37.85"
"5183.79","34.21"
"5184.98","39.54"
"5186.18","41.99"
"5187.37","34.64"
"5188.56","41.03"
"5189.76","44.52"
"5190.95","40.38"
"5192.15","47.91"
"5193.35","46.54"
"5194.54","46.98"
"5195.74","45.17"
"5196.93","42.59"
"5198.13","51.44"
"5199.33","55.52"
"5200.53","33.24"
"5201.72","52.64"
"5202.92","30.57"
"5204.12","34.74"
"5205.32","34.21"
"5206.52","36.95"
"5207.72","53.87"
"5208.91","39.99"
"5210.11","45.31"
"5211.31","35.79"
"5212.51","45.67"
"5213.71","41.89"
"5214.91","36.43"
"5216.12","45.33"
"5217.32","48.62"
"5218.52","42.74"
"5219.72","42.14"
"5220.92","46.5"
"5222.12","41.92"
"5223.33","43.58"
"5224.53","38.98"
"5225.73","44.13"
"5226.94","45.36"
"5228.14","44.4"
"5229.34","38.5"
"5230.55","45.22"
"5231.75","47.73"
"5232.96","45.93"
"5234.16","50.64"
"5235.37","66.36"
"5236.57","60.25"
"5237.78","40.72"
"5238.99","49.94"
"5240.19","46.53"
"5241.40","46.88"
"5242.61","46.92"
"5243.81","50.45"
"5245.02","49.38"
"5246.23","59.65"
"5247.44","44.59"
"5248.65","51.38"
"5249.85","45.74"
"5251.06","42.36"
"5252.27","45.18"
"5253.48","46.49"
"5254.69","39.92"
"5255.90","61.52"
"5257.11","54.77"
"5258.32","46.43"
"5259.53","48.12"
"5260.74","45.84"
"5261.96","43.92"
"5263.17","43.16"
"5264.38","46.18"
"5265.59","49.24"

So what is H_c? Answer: 79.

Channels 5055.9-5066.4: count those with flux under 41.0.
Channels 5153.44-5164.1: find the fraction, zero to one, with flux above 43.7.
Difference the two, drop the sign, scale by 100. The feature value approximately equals 67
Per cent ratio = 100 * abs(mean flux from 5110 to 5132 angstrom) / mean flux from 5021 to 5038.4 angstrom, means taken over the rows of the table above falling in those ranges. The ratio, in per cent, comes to 92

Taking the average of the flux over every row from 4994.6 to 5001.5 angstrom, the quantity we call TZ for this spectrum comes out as 47.9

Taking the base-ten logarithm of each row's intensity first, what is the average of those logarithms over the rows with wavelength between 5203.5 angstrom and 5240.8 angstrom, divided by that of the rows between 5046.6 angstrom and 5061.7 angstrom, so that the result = 1.00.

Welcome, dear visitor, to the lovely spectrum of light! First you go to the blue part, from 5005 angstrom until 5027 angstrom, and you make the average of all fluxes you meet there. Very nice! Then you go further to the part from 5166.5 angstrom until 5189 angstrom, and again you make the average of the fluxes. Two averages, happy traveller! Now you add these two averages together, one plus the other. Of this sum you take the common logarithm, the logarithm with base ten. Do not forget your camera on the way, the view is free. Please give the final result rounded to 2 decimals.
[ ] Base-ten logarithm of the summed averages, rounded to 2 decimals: 1.92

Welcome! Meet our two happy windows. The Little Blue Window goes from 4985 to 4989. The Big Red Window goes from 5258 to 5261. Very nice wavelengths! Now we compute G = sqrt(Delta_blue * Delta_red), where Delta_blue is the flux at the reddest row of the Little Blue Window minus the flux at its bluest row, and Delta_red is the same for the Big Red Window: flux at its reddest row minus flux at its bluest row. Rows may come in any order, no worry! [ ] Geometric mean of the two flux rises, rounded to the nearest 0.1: 2.5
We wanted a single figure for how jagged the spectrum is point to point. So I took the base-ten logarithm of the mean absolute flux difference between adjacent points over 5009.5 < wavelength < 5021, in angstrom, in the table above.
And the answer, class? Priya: 0.50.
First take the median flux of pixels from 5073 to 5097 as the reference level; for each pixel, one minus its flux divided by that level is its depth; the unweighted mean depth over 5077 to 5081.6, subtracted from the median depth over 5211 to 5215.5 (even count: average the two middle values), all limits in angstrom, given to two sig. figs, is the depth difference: 0.15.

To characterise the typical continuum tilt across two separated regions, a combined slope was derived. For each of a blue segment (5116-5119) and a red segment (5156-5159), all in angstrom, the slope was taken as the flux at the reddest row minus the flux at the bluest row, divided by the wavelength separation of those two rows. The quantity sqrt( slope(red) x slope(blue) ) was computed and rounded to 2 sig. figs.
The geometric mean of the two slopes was 1.6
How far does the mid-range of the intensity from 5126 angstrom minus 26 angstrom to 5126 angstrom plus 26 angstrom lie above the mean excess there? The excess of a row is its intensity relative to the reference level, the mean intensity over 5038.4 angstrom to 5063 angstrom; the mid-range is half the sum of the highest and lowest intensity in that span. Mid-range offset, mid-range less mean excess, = 45.0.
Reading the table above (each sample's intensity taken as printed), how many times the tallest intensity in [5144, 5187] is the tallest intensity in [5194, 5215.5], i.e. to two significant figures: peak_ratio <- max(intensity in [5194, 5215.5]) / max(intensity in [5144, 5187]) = 0.97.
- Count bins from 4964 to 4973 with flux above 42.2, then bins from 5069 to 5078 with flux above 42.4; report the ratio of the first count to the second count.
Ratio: 1.50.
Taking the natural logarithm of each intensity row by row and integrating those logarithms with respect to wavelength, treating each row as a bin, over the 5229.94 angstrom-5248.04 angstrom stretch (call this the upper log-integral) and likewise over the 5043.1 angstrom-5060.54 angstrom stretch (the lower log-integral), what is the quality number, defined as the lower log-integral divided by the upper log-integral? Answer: 0.94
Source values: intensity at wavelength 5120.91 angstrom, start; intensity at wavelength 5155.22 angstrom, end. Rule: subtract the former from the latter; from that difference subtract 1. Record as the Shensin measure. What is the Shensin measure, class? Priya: -13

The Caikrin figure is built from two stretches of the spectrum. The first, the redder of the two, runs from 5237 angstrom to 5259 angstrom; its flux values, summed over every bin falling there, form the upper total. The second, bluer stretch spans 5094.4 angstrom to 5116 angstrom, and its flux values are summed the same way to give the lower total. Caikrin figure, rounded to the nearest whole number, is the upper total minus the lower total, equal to 72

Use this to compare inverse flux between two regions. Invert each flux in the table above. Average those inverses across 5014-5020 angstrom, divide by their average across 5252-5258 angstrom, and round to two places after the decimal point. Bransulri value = 1.16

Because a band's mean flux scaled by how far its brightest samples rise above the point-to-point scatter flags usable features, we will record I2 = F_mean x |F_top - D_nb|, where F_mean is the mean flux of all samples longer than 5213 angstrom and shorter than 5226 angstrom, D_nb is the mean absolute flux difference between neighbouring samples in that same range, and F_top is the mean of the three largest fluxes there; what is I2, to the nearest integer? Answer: 1819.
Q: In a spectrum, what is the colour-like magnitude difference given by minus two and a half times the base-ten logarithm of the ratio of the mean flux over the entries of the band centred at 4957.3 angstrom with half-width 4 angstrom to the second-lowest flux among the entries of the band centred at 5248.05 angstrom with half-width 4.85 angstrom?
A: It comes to -0.068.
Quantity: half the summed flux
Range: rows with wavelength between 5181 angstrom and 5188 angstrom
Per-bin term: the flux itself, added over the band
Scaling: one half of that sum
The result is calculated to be 115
